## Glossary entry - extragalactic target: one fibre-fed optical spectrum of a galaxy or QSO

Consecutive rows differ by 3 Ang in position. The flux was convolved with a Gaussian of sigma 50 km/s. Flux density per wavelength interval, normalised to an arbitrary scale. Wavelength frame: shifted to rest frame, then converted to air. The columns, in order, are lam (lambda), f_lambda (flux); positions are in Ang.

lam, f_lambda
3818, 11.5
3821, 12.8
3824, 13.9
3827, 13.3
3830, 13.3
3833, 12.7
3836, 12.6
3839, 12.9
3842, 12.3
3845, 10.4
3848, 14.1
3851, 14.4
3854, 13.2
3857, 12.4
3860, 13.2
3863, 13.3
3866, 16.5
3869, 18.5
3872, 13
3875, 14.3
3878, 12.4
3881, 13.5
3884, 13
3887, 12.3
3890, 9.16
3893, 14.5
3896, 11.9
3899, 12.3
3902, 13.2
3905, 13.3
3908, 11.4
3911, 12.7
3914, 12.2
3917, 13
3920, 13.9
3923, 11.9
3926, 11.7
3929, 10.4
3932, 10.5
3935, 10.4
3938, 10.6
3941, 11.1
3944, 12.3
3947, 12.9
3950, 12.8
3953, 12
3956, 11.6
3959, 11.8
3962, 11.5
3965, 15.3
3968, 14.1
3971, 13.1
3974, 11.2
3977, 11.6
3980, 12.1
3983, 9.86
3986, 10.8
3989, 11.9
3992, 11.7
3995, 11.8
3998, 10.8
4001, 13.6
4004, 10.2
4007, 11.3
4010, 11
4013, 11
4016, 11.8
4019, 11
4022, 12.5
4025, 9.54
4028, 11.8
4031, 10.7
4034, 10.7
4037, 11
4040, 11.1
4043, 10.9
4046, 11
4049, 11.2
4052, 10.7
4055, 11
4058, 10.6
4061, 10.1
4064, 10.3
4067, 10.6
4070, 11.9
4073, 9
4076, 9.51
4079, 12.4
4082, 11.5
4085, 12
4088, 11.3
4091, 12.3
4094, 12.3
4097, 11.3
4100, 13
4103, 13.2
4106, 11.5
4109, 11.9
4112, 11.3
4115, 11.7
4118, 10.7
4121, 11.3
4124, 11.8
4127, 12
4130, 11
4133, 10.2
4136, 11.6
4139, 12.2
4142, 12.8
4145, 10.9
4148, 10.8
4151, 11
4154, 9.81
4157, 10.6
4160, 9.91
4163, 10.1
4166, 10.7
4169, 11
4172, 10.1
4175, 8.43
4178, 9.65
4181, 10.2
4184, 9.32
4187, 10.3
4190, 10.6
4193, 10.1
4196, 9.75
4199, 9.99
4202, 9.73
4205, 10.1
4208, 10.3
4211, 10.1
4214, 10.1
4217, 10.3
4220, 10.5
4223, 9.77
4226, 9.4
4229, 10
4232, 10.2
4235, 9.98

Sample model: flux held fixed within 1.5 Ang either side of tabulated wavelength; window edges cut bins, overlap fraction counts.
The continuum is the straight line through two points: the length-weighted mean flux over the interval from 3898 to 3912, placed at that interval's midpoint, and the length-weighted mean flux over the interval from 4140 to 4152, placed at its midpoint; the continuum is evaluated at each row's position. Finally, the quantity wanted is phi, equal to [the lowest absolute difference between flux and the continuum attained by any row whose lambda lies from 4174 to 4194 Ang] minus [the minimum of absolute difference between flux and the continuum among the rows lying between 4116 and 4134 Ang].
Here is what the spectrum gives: 0.4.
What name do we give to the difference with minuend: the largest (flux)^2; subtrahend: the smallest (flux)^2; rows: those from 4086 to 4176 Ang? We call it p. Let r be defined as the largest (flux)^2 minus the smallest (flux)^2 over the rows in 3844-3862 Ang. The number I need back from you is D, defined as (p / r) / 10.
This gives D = 0.10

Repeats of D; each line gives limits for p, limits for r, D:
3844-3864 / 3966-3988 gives 0.10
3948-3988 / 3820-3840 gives 0.40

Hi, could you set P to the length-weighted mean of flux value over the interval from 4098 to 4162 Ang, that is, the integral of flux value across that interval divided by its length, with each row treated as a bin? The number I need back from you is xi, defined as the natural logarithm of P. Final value 2.43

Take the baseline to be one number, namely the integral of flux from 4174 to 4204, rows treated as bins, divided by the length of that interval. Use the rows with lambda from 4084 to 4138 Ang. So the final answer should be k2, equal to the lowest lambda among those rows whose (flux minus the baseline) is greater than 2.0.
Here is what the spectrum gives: 4085 Ang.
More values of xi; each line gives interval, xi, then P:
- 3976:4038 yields 2.42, 11.3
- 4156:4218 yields 2.31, 10.1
